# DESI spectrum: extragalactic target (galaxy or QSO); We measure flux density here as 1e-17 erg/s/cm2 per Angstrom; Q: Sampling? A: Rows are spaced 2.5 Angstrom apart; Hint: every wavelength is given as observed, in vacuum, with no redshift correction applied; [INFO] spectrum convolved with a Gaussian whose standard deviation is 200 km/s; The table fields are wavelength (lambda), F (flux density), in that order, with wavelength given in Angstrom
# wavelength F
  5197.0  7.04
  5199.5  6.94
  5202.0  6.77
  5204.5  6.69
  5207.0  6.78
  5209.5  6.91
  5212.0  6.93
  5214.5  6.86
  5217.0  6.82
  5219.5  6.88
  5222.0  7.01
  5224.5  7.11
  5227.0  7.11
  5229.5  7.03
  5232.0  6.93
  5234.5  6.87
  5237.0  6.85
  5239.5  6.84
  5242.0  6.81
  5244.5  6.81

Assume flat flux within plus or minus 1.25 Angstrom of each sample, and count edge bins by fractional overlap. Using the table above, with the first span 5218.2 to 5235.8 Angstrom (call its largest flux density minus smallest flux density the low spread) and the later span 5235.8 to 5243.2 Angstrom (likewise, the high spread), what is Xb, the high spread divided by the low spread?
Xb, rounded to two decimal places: 0.17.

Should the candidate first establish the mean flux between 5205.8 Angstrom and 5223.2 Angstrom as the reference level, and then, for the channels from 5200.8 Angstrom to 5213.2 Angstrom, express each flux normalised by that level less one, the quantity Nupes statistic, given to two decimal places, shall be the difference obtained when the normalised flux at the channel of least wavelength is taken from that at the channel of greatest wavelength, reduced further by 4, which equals -3.98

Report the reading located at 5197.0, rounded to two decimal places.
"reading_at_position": 7.04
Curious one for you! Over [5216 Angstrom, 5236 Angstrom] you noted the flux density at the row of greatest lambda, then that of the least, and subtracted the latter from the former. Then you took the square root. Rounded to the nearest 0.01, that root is 0.22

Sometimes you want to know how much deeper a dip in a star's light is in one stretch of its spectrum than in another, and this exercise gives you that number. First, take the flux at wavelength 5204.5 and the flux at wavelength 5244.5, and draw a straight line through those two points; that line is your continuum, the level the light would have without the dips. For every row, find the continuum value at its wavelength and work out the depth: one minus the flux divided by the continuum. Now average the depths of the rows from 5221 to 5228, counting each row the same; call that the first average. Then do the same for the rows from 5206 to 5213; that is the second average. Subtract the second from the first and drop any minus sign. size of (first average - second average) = 0.023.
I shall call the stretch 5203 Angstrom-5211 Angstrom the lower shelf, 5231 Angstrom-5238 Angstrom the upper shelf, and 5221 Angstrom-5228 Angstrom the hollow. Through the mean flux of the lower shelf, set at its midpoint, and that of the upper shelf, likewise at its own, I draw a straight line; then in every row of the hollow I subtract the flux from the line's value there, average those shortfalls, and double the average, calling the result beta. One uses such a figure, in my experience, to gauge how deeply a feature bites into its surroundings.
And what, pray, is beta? -0.45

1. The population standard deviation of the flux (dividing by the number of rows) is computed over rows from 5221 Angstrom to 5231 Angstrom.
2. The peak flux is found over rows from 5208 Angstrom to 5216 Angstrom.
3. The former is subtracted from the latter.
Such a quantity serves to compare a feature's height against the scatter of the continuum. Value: 6.88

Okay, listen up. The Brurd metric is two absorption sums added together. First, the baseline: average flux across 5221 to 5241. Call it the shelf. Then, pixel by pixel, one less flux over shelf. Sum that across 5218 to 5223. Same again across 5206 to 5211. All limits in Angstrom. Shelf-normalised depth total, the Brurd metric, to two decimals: 0.04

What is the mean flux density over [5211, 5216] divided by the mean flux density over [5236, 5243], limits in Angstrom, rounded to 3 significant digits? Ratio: 1.01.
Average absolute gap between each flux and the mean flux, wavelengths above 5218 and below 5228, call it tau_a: 0.0825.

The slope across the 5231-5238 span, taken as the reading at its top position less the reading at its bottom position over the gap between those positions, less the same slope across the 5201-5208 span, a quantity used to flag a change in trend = -0.02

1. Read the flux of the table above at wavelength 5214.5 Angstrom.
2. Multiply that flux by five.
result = 34.3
